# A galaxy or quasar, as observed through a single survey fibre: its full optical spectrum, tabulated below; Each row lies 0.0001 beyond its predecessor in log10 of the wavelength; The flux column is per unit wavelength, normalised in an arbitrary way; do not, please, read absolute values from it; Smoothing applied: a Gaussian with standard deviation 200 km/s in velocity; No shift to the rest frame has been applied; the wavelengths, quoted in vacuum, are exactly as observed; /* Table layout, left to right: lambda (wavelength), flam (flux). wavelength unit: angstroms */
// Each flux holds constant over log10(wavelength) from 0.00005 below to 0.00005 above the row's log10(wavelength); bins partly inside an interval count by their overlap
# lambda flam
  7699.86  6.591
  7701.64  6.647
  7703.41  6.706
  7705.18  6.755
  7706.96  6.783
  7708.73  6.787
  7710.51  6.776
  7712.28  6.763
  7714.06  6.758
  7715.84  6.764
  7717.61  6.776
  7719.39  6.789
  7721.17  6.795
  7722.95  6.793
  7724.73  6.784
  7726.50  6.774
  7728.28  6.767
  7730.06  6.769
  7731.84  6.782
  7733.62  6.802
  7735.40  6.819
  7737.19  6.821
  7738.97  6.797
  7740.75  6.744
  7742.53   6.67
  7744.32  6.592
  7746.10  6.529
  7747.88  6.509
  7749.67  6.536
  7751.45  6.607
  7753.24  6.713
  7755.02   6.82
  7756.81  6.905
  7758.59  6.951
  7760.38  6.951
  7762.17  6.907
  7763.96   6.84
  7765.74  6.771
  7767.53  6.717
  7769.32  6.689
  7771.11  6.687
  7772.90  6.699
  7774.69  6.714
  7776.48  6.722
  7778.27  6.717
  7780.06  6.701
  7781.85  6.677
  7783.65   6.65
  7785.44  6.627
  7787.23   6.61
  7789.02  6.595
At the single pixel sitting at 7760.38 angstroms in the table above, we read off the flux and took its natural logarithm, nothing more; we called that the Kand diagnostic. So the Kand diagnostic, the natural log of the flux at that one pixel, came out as 1.94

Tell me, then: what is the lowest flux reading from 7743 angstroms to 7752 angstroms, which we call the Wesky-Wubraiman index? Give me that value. 6.509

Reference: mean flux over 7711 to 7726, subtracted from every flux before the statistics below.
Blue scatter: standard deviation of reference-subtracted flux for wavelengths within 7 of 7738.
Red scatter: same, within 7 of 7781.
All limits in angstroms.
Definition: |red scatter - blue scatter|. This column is 0.04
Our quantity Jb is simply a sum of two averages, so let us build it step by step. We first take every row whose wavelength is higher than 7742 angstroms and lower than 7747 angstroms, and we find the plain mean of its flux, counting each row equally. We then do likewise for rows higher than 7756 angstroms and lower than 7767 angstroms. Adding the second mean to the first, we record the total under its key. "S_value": 13.5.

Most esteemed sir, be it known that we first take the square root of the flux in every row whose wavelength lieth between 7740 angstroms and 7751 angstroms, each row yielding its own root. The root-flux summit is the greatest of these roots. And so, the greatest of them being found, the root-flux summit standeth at 2.60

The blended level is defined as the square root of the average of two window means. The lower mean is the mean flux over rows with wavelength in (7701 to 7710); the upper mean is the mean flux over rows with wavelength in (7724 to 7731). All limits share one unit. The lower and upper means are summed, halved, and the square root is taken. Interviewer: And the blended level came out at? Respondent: 2.60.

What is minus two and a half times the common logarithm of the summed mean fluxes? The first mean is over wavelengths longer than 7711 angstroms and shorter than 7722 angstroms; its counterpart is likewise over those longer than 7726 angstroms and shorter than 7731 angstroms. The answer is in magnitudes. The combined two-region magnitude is -2.83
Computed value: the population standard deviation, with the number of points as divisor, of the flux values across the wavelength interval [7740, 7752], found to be 0.079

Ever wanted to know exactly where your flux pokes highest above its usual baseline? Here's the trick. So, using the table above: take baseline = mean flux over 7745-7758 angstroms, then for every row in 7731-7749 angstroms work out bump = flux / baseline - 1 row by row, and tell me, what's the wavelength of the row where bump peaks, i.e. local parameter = 7737.19 angstroms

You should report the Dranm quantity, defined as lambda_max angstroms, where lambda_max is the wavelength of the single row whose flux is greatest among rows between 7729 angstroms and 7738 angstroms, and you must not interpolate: 7737.19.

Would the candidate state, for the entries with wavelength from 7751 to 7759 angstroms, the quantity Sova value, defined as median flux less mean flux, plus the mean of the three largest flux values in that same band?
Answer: 6.91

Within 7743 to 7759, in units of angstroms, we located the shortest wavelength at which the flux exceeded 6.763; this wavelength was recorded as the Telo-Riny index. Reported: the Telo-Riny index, 7755.02 angstroms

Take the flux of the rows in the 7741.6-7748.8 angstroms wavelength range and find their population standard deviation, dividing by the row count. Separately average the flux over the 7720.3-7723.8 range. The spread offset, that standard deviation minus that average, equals -6.73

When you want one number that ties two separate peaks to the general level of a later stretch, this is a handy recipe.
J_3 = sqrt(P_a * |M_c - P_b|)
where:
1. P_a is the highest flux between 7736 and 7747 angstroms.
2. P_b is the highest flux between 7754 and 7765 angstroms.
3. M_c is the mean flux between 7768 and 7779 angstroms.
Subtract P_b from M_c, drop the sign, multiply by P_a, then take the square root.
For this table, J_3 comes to 1.3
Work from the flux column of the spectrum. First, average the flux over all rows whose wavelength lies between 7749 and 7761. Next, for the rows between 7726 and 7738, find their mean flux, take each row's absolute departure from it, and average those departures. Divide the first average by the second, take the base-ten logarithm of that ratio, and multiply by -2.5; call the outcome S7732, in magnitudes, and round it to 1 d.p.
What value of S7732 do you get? -6.3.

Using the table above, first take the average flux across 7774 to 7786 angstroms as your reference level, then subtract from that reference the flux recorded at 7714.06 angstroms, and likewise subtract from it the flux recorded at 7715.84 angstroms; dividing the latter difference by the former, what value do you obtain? 1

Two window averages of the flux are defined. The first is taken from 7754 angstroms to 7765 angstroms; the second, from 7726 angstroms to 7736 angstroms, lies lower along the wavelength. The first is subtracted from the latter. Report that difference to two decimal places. -0.11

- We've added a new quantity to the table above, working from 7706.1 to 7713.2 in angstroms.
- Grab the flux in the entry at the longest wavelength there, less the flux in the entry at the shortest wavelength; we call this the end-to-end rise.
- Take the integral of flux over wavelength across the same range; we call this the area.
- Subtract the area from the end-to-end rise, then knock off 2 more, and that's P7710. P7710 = -50.1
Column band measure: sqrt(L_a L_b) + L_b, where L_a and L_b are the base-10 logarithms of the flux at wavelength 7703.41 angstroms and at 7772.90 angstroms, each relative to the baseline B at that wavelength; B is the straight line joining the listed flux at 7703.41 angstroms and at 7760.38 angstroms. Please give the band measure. -0.019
